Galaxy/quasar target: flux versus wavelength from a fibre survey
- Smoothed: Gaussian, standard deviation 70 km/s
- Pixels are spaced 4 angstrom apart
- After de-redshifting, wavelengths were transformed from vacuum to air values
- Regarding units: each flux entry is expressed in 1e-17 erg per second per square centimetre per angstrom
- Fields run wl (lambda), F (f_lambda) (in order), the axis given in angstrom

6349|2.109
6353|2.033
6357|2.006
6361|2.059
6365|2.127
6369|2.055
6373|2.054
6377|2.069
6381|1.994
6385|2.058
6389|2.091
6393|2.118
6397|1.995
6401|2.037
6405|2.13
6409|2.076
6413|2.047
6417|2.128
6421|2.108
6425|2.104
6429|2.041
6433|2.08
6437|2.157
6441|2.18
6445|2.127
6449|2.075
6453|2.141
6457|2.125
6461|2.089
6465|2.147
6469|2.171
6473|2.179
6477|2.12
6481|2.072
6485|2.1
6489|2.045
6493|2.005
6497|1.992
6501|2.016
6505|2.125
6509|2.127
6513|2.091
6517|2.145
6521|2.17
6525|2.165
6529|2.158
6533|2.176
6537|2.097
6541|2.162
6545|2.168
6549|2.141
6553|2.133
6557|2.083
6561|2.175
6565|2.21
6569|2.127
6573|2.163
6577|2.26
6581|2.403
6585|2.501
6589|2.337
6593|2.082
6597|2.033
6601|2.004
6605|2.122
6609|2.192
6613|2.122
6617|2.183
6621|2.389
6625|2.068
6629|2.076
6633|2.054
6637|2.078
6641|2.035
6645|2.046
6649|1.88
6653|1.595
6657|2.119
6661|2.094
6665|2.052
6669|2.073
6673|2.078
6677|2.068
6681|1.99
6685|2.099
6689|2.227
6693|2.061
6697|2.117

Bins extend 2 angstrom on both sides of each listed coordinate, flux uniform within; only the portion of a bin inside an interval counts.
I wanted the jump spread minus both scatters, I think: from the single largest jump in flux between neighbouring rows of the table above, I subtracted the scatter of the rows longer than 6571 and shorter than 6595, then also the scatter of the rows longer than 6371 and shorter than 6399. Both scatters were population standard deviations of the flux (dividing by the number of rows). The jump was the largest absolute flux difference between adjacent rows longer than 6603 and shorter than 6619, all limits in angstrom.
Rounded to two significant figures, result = -0.11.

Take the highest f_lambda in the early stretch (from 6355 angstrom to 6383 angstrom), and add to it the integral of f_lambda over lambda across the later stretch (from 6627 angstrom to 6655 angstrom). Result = 57.2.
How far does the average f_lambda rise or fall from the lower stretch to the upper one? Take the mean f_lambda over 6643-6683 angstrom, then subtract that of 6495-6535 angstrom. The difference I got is -0.12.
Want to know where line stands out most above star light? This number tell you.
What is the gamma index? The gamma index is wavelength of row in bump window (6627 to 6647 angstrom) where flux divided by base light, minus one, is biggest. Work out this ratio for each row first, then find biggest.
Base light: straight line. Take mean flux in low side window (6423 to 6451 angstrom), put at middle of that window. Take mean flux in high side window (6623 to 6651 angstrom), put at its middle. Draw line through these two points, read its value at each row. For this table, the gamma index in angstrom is 6637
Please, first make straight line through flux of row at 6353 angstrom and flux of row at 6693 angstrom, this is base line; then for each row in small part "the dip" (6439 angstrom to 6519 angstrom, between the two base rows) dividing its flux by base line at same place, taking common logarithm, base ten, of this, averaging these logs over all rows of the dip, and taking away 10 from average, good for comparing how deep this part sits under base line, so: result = -9.99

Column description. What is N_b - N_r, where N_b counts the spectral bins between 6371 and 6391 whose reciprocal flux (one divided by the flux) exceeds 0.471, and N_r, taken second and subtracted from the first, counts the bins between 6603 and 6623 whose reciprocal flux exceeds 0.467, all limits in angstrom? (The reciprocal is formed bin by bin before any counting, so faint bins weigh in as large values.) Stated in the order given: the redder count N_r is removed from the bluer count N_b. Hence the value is 3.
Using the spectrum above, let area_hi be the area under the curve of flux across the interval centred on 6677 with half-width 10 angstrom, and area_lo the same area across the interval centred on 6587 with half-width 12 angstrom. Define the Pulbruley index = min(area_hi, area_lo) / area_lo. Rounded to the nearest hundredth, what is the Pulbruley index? 0.76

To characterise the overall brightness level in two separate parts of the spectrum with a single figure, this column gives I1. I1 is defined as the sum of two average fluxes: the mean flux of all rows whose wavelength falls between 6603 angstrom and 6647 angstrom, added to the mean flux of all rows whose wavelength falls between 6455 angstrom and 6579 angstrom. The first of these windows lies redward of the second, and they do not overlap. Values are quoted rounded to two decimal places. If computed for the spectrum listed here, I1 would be 4.25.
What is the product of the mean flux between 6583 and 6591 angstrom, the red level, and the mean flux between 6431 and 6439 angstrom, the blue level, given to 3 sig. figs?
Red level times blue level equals 5.12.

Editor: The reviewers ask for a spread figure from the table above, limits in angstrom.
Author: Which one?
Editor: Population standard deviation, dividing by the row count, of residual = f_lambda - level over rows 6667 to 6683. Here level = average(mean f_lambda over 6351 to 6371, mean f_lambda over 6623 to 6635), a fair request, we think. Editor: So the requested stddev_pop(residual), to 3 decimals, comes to 0.036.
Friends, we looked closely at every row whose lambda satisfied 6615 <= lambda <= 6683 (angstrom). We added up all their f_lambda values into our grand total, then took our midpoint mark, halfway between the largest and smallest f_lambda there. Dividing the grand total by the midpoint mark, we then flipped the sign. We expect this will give -17.5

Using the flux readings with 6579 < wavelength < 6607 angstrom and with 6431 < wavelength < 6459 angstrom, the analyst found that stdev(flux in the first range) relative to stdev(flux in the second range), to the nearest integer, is 5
